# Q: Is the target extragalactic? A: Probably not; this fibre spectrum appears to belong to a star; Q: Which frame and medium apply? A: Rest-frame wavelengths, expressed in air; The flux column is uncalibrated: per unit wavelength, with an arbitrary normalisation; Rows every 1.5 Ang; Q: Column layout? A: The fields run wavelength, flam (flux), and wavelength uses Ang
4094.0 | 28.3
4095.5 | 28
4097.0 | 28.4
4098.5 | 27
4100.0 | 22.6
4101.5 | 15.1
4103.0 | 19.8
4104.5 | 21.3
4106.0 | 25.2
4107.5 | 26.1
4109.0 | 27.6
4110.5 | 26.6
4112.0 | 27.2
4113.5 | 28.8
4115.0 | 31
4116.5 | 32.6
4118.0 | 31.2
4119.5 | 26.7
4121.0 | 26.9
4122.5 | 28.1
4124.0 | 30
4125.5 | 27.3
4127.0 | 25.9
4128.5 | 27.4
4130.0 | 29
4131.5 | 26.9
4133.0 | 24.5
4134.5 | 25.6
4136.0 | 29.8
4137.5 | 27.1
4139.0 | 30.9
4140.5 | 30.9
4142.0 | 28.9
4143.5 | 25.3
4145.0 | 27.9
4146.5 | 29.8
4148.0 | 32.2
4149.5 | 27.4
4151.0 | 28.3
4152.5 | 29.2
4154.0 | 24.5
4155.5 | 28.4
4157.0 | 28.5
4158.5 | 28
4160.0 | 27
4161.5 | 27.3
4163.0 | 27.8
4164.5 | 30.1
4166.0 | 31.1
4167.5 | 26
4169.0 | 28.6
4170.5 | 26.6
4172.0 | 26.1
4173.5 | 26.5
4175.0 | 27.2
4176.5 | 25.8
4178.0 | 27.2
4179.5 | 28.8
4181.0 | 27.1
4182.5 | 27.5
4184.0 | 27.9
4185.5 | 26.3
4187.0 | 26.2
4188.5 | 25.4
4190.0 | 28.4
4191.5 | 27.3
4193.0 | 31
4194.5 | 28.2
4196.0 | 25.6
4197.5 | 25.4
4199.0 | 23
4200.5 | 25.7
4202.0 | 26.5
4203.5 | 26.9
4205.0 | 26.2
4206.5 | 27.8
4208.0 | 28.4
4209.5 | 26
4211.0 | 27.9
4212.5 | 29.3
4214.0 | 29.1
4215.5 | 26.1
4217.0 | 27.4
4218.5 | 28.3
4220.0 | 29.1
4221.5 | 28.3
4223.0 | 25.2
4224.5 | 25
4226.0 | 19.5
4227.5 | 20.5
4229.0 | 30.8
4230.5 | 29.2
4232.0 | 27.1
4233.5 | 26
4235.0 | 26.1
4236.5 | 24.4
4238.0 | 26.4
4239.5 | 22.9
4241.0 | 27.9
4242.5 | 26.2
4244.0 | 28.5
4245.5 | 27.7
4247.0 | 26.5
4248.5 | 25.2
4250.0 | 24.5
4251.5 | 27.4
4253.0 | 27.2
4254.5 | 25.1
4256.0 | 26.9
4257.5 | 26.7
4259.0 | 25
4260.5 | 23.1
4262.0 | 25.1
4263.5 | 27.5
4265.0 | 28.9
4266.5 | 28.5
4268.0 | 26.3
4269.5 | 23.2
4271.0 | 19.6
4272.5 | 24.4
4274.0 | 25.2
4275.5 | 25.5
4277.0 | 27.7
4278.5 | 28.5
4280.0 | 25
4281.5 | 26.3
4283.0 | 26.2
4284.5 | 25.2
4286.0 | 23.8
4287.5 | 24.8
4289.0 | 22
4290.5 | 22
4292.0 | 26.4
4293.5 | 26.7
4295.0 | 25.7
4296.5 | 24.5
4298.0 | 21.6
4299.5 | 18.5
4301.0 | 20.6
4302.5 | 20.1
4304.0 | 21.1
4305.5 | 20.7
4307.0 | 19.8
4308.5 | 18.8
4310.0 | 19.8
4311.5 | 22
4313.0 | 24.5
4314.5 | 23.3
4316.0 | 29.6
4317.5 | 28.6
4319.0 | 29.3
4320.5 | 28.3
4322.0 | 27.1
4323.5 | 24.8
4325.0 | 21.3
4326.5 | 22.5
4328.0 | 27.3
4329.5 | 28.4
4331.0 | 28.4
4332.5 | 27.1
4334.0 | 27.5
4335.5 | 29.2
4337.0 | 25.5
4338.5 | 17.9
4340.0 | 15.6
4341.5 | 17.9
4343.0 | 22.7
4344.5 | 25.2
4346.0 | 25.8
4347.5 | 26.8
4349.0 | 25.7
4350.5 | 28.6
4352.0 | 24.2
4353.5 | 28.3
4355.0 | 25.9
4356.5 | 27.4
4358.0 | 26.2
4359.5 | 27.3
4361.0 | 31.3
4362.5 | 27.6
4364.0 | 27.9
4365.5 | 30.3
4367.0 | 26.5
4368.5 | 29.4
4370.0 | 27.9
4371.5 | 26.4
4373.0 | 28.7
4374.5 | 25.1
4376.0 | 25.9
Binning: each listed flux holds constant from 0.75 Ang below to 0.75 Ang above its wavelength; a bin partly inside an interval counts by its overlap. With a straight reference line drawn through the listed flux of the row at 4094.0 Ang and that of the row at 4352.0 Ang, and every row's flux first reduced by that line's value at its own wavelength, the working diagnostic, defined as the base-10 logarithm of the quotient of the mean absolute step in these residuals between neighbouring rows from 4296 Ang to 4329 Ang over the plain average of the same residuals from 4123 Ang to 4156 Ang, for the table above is 0.6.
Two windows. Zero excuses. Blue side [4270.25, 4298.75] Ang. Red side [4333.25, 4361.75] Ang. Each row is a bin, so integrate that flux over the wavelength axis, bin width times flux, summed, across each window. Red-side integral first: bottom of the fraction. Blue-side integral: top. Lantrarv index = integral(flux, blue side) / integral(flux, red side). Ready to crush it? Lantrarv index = 0.98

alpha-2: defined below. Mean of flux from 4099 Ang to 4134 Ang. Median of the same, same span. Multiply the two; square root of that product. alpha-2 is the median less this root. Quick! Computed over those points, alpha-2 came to 0.24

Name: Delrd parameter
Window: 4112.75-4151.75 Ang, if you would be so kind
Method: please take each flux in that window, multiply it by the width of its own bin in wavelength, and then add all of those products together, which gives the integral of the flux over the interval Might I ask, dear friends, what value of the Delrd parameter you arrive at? 1111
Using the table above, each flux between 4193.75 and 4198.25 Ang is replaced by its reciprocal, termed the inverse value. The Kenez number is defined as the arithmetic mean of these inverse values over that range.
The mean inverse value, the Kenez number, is 0.0380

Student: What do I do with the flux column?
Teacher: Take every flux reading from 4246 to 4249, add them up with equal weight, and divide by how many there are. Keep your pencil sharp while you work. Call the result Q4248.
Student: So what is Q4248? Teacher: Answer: 26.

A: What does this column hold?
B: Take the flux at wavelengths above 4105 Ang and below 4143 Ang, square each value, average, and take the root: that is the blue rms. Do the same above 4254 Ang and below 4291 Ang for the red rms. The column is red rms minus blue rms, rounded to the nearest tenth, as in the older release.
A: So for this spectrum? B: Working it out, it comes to -2.8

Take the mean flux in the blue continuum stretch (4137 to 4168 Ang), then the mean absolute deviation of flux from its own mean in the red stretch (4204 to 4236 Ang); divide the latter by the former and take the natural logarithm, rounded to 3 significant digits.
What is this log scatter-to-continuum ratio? -2.66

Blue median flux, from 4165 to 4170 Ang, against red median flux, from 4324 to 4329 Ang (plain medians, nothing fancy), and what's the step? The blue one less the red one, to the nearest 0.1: 6.1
